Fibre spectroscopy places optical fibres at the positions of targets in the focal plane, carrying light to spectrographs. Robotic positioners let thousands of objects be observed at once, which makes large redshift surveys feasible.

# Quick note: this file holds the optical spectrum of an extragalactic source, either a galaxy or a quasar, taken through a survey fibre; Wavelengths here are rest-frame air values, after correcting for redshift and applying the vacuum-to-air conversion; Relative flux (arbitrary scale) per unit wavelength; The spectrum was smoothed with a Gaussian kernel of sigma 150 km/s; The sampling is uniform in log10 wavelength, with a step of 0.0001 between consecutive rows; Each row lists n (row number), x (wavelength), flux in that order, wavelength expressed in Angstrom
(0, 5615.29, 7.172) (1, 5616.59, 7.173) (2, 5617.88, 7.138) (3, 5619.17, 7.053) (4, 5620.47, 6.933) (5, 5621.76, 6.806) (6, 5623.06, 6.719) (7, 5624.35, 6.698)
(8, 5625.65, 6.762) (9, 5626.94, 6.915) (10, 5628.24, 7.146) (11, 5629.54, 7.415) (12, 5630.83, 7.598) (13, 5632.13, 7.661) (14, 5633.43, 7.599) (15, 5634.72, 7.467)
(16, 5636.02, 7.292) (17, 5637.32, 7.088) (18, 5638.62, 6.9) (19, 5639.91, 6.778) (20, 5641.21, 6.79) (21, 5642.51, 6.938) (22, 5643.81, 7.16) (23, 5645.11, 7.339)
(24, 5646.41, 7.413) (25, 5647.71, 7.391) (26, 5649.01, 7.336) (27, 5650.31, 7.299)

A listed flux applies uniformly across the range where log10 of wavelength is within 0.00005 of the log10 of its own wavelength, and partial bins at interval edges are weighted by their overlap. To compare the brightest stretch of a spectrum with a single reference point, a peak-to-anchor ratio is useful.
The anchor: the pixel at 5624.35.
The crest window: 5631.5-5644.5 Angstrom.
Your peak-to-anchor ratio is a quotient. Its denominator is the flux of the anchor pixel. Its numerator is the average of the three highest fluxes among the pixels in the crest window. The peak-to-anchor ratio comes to 1.13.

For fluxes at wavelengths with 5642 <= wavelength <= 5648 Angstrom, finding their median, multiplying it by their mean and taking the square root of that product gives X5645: 7.29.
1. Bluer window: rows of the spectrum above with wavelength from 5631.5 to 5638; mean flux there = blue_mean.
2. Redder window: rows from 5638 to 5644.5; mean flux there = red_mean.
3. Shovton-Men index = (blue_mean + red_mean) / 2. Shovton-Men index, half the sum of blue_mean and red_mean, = 7.17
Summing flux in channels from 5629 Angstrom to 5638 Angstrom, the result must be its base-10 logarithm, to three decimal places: 1.717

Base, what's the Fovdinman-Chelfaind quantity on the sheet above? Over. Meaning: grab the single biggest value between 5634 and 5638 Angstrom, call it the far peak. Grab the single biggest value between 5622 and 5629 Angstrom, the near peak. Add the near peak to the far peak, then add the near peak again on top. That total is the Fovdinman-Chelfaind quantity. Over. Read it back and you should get 21.8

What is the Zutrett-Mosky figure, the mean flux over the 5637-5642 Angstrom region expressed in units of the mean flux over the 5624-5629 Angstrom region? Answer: 1.00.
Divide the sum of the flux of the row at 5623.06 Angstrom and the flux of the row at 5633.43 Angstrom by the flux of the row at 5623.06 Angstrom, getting 2.13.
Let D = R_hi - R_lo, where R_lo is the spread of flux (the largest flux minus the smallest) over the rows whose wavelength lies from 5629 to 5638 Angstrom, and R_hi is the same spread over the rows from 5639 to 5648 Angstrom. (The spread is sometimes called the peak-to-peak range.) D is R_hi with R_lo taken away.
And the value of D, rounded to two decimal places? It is 0.06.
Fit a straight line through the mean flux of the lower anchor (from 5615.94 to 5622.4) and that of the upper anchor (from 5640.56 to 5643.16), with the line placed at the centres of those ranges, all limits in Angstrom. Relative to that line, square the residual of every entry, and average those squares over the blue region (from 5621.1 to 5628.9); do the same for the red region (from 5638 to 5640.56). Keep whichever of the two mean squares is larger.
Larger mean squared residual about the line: 0.05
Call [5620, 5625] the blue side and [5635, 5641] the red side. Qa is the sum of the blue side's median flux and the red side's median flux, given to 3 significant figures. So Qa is 13.8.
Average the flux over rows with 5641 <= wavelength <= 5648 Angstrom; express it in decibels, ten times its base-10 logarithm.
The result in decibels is 8.56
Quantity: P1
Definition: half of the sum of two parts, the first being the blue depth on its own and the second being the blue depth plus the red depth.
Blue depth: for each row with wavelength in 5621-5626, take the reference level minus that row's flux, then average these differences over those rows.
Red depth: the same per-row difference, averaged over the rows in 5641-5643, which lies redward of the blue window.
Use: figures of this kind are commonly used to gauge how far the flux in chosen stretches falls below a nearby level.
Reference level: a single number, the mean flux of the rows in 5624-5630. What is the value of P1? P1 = 0.3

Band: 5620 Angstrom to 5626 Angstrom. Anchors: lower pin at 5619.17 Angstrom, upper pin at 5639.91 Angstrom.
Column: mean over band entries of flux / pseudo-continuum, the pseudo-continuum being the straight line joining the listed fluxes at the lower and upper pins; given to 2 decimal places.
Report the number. 0.97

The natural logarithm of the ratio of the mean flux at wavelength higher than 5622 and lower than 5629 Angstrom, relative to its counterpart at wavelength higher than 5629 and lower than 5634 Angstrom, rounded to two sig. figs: -0.10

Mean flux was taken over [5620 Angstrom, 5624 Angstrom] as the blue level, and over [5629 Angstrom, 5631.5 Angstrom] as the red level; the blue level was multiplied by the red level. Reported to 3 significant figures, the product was 51.2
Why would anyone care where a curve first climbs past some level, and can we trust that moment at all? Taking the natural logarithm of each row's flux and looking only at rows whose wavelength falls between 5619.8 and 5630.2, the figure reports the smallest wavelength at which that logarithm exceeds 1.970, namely 5629.54 Angstrom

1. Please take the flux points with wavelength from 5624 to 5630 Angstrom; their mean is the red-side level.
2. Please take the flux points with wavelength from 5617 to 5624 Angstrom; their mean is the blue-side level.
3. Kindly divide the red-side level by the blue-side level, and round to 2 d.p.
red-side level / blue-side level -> 1.01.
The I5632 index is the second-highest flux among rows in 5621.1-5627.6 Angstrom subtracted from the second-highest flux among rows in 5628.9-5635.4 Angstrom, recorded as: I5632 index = 0.79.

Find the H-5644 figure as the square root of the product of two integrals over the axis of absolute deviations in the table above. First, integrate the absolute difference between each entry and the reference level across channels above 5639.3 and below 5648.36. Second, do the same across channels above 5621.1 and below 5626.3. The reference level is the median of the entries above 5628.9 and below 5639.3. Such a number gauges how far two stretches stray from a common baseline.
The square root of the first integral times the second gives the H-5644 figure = 3.3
